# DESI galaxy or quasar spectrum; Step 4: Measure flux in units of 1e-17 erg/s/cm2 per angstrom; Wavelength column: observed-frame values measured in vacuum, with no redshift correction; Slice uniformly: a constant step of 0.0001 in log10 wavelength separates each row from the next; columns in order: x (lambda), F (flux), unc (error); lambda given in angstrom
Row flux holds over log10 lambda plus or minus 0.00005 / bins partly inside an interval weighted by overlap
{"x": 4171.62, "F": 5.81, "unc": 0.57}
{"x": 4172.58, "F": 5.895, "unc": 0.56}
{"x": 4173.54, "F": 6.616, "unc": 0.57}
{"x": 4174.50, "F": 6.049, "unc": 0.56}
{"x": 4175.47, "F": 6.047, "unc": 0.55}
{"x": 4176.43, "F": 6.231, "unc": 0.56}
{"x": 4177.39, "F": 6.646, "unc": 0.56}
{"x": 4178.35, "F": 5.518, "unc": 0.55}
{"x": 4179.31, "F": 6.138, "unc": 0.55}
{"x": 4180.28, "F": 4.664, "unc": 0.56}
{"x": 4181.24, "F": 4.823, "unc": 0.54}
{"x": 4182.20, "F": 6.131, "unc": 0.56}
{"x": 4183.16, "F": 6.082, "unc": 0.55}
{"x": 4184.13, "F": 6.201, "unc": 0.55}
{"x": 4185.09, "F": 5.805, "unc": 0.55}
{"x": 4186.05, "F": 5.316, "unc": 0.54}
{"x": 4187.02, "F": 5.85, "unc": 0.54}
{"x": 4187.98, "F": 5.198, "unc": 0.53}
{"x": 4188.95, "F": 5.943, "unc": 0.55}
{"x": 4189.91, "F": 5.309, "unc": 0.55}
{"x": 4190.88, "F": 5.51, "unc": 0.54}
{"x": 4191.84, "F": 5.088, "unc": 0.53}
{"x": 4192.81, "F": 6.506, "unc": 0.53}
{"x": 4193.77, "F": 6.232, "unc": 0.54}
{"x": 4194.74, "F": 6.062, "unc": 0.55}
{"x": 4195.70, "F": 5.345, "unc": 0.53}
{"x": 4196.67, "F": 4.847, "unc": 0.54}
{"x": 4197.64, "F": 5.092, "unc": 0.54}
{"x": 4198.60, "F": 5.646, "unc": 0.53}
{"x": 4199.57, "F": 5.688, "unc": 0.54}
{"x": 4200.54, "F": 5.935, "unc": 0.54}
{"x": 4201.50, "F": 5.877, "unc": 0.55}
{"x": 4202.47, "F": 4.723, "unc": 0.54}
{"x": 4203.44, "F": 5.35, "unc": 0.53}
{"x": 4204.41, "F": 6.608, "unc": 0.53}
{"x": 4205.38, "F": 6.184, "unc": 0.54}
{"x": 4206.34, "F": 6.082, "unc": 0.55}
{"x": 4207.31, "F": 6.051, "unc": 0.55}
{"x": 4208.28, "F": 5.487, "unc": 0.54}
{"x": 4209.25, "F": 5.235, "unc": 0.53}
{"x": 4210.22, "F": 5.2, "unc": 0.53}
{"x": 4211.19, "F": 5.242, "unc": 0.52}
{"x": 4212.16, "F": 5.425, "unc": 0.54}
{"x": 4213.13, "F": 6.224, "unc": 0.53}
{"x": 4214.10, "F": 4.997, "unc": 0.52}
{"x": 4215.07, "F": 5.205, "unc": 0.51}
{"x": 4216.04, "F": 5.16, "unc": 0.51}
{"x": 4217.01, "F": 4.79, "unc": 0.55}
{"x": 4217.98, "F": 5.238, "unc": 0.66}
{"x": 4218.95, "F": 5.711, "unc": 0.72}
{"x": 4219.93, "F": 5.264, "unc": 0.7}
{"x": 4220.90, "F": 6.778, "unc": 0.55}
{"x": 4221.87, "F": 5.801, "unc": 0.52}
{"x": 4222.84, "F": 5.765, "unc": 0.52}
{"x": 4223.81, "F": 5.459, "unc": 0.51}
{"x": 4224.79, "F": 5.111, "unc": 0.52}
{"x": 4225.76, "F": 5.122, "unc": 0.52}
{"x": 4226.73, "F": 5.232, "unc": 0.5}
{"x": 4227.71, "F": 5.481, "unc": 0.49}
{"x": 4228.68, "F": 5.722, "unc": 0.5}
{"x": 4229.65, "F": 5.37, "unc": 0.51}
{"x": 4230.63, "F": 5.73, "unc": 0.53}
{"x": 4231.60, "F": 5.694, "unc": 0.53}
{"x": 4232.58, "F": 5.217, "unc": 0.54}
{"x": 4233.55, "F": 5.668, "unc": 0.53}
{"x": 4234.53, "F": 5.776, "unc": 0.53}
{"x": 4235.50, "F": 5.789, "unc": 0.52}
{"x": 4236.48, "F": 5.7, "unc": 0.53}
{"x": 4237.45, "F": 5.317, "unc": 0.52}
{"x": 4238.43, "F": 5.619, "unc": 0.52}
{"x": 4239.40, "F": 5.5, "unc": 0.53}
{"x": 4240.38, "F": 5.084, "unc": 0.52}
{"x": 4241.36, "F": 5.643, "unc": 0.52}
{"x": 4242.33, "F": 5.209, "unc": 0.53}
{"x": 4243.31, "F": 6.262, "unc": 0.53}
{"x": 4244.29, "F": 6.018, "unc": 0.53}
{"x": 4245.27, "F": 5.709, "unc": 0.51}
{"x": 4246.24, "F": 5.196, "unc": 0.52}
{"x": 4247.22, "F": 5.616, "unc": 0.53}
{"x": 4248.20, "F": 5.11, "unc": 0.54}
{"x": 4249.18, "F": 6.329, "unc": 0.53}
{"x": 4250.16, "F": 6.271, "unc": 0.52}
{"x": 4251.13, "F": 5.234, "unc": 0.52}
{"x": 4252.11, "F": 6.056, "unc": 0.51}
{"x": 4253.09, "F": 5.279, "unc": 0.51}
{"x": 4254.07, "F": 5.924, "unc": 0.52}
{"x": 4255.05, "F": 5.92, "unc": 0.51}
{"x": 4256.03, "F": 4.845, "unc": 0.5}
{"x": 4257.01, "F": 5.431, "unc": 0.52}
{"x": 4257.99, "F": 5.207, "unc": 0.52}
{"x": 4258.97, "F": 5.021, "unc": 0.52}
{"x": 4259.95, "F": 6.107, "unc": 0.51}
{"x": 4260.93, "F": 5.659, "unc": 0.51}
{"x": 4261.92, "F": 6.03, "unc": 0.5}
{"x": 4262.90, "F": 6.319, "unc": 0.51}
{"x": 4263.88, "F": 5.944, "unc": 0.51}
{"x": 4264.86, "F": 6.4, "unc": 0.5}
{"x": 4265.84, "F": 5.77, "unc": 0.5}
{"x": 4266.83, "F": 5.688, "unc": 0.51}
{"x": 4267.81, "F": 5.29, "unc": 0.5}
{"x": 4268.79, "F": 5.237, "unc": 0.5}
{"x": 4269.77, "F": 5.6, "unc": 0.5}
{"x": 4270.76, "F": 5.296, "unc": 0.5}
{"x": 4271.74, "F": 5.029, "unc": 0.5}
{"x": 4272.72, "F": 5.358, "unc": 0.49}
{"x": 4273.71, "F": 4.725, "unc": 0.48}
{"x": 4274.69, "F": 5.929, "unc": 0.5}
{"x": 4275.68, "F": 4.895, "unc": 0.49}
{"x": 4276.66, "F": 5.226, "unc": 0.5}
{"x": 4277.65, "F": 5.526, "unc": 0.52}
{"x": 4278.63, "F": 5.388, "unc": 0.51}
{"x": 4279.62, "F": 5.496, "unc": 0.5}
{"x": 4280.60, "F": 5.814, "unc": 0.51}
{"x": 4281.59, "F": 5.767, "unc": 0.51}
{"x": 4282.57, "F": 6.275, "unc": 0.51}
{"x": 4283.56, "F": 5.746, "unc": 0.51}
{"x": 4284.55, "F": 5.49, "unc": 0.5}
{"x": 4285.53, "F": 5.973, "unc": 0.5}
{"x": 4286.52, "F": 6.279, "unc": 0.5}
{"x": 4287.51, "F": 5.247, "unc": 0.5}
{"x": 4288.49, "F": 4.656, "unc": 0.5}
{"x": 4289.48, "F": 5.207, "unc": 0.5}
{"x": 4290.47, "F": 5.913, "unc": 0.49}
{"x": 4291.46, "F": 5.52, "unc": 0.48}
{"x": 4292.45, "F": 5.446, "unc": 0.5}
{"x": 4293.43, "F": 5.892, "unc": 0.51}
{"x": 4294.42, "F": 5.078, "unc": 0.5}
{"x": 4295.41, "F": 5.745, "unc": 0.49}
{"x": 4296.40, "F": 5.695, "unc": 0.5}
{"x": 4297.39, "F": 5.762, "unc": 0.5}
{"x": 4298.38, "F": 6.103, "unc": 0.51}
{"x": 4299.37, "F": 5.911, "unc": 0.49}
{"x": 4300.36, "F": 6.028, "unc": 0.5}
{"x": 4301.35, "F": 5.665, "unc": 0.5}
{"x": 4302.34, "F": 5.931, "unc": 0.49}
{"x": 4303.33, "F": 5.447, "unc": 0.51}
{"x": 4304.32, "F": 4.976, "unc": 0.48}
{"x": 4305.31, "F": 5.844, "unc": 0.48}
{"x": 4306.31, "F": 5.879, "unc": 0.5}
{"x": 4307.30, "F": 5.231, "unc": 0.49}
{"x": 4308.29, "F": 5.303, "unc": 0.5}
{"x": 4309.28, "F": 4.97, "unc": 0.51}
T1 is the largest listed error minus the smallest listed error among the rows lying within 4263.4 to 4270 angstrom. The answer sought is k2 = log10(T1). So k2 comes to -2.0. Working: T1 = 0.010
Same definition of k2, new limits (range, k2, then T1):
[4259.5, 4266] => -2.0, 0.010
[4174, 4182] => -1.7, 0.020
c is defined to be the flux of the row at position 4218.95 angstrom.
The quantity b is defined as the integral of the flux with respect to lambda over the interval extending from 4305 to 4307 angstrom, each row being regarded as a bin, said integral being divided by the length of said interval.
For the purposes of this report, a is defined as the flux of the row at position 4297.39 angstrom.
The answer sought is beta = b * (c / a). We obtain 5.73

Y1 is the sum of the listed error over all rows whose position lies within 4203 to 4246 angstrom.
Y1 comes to 23.6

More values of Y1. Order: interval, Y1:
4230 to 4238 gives 4.2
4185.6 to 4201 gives 8.6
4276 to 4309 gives 16.5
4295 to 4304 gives 4.5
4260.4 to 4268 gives 4.0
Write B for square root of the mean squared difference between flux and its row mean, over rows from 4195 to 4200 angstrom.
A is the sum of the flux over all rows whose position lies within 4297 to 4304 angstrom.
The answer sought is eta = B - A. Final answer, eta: -41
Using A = 41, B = 0.3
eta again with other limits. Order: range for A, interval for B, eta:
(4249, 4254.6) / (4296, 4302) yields -35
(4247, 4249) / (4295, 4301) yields -11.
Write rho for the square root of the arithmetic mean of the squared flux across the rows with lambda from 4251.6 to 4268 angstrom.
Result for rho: 5.72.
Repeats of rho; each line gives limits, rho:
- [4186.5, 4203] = 5.60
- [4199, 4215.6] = 5.64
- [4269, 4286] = 5.52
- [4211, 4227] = 5.46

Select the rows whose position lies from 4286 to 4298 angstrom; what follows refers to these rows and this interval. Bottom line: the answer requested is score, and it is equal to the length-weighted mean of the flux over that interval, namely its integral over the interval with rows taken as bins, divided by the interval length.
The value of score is 5.54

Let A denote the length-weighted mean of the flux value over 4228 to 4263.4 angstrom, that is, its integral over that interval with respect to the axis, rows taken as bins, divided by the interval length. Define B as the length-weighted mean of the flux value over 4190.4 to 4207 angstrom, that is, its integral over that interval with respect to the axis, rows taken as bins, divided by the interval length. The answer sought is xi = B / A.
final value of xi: 1.01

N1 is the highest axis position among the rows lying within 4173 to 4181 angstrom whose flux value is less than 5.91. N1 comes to 4180.28 angstrom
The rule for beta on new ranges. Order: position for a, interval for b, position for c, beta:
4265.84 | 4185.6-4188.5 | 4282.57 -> 5.92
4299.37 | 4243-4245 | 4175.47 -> 6.20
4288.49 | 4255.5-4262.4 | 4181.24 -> 5.66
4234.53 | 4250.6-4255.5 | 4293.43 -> 5.81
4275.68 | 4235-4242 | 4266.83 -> 6.42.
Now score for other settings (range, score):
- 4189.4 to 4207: 5.68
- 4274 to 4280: 5.38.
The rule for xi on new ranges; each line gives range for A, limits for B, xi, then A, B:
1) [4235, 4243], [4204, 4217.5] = 1.01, 5.50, 5.56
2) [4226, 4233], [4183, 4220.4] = 1.02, 5.48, 5.58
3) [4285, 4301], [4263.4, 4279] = 0.97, 5.65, 5.46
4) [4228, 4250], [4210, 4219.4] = 0.95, 5.61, 5.32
